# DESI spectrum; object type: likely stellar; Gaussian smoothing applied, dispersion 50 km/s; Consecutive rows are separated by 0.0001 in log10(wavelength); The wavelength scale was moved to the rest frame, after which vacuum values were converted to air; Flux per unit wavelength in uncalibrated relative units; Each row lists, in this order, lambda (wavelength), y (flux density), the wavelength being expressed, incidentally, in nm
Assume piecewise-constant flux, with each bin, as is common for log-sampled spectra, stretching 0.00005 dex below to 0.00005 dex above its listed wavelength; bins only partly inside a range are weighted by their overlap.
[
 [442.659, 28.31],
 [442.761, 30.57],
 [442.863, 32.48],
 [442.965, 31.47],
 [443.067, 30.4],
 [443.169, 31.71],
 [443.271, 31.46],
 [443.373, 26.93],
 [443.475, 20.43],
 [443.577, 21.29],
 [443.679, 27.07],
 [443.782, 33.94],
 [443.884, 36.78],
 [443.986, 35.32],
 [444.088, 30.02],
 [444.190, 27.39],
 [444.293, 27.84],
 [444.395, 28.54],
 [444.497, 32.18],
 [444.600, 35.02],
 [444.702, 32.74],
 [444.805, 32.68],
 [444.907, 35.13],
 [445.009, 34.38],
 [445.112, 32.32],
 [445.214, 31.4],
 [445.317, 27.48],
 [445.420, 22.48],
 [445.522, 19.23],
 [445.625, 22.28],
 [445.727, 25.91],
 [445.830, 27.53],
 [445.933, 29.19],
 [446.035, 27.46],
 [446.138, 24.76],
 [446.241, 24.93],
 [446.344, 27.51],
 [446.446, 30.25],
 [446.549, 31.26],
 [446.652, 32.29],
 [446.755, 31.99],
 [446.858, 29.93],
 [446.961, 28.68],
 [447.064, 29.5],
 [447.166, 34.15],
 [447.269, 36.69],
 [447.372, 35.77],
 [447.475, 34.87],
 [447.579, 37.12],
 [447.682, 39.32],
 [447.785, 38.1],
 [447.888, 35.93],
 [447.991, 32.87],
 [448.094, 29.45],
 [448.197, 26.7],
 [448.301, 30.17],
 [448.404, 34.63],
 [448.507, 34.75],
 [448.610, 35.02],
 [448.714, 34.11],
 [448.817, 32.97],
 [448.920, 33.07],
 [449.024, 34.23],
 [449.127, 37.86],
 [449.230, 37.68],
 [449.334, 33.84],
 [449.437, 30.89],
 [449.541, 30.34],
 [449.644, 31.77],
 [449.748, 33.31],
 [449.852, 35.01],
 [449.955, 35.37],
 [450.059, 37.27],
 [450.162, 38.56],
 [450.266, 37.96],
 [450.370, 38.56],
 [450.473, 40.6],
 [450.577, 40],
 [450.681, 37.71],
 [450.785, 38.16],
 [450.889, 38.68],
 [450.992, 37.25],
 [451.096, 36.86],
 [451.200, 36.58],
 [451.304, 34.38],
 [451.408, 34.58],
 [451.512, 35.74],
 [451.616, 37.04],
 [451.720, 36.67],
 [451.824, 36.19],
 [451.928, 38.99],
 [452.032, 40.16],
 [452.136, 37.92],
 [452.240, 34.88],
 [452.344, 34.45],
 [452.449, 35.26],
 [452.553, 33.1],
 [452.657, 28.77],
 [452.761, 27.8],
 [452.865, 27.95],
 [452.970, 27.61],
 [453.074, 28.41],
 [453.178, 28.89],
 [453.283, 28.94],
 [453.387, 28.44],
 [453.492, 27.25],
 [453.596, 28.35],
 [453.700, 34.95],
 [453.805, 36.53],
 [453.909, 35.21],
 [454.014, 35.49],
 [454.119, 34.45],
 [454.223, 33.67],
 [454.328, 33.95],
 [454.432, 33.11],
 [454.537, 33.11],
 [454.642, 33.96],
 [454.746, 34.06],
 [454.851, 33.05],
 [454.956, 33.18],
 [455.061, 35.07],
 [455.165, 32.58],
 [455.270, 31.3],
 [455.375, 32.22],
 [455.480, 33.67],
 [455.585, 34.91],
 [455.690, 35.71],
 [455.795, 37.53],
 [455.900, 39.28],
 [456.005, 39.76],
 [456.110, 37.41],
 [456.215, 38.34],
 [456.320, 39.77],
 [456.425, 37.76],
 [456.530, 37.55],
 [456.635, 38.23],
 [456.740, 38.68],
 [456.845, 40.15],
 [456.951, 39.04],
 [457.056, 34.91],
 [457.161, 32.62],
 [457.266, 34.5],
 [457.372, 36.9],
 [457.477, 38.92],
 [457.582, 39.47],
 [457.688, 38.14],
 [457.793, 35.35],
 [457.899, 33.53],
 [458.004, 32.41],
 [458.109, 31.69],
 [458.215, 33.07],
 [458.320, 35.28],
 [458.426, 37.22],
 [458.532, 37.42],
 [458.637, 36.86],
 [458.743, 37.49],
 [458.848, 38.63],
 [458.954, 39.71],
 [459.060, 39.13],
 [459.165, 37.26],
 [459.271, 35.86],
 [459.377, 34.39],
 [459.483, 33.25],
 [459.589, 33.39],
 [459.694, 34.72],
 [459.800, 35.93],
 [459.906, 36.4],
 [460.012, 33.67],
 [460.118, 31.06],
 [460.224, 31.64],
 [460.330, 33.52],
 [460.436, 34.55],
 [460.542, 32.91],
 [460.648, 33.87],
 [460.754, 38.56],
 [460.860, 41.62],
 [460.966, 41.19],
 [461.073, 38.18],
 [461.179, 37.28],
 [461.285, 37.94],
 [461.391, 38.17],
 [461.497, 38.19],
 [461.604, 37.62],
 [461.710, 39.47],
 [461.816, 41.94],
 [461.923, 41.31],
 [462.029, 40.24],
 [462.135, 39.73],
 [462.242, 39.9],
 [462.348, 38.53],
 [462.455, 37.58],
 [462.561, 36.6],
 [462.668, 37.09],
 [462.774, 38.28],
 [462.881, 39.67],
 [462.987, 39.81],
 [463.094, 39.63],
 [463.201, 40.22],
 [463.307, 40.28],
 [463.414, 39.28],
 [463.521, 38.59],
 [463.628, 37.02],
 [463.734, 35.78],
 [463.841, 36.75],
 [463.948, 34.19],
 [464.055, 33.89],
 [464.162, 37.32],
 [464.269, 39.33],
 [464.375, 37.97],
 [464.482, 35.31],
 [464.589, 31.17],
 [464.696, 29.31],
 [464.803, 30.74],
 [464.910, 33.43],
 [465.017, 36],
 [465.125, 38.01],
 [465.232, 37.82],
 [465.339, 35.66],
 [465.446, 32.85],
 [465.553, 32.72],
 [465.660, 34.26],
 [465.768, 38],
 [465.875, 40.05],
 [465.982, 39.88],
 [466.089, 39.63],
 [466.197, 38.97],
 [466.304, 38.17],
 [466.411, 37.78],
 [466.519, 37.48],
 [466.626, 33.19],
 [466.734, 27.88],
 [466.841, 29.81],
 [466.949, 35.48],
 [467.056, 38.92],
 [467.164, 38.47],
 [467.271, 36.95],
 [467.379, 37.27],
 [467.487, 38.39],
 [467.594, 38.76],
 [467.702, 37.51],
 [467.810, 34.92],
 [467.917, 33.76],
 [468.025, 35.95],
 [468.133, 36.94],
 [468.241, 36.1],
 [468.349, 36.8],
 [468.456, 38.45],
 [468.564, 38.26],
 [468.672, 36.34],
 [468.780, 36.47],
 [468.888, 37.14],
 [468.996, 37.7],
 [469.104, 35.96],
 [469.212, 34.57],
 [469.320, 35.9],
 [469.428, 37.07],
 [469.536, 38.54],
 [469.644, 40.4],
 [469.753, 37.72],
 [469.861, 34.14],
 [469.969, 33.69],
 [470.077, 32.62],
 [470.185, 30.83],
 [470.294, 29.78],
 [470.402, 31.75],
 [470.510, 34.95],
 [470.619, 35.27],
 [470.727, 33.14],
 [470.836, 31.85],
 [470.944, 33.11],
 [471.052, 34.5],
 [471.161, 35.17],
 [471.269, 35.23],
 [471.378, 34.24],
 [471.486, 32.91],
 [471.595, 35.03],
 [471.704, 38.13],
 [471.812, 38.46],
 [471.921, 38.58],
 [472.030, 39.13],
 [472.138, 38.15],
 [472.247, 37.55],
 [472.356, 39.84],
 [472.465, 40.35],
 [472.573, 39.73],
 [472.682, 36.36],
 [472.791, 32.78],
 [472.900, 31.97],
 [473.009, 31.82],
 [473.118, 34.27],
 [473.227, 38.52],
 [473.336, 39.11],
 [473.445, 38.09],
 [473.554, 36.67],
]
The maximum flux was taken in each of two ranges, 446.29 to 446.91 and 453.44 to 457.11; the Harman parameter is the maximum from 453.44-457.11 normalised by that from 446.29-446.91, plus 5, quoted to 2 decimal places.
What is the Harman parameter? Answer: 6.24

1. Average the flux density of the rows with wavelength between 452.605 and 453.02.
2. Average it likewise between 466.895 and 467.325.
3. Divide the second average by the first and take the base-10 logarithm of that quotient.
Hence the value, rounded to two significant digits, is 0.13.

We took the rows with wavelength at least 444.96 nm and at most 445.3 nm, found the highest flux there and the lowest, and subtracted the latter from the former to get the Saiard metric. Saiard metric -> 3.0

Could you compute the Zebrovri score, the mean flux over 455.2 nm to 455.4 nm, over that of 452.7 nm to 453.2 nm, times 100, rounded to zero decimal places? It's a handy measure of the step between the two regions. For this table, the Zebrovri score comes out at 113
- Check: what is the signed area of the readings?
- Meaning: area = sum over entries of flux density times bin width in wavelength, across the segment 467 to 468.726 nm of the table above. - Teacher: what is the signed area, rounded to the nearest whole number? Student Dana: 64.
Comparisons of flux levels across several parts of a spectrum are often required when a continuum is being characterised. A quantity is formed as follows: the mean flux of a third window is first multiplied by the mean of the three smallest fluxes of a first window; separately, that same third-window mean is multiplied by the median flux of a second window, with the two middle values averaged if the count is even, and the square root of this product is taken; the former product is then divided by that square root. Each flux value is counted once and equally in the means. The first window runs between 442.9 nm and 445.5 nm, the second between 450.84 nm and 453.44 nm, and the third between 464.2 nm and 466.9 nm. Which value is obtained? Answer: 22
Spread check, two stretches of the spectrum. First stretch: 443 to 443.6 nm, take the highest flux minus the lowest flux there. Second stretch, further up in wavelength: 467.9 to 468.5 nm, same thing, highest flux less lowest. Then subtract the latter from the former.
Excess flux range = 7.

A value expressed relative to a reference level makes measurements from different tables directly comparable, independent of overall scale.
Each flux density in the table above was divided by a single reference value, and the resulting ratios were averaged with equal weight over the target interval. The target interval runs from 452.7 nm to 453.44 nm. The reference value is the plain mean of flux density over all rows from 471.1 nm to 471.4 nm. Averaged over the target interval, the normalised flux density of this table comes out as 0.81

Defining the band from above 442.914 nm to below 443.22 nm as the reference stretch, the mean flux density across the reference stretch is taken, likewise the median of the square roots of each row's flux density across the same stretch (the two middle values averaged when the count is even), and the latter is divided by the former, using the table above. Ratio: 0.180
